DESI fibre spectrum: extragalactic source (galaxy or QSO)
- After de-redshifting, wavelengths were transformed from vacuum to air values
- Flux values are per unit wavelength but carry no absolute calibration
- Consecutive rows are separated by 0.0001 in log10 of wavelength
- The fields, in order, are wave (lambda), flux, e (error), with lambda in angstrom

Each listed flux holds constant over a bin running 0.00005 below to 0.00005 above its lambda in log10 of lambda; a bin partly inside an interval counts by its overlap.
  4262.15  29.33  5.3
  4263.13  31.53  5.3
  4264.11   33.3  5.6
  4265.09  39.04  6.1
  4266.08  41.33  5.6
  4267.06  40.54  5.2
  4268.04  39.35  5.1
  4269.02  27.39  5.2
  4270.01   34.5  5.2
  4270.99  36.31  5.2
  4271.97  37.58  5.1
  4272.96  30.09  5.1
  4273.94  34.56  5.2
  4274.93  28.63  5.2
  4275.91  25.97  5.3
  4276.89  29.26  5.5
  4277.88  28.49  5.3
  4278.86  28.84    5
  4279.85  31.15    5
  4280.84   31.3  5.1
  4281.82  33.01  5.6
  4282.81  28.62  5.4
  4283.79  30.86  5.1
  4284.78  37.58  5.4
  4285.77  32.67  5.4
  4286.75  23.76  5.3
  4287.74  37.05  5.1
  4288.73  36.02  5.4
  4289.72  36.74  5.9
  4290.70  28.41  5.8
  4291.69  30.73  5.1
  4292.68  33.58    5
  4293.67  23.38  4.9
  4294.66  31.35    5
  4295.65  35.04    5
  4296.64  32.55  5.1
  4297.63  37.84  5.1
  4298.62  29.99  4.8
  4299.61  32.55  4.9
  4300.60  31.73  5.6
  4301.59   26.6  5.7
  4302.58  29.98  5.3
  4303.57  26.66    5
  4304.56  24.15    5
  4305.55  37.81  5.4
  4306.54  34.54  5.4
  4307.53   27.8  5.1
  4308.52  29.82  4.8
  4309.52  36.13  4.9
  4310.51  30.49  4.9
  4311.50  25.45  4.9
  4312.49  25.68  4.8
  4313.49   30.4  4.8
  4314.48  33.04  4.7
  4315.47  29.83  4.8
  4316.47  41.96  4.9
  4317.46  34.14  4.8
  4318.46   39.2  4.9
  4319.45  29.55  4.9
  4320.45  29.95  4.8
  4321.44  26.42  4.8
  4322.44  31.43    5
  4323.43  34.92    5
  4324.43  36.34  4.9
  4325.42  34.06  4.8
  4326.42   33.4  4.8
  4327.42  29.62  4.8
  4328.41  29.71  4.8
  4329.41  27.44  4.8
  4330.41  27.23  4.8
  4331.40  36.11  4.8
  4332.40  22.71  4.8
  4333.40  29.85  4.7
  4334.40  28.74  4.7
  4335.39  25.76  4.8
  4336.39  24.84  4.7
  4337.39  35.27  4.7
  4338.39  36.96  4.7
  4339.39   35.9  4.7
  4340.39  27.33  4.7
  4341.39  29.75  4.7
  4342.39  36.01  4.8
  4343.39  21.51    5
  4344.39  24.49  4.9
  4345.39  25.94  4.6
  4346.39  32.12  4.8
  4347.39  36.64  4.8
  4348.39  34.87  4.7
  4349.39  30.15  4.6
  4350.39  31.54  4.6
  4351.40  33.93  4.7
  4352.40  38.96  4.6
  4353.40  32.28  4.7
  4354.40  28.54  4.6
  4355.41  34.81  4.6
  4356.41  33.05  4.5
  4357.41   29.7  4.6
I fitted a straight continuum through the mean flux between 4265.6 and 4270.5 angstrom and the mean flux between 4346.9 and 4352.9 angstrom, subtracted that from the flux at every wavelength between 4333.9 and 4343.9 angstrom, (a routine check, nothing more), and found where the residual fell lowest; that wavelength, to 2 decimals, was 4343.39 angstrom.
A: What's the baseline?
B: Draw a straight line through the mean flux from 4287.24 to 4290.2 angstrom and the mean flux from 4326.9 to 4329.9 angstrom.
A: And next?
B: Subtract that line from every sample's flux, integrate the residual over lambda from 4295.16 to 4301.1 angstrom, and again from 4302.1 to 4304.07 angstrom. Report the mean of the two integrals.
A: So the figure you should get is -10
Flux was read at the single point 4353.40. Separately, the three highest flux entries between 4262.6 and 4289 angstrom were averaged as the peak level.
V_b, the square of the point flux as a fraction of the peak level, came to 0.64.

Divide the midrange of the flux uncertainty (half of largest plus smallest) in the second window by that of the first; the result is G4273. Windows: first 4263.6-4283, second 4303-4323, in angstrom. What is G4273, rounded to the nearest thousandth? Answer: 0.910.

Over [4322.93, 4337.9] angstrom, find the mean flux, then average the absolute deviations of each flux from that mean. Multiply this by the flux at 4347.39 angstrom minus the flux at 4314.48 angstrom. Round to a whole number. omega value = 13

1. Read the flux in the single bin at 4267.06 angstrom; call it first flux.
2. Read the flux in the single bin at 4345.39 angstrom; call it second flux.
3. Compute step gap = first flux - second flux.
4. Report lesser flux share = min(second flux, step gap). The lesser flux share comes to 15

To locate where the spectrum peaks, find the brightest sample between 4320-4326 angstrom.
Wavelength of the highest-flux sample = 4324.43 angstrom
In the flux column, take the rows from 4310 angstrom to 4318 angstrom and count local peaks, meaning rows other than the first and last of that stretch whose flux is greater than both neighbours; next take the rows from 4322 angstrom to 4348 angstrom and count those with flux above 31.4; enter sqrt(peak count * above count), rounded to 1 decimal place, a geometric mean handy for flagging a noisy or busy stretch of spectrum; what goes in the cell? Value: 4.9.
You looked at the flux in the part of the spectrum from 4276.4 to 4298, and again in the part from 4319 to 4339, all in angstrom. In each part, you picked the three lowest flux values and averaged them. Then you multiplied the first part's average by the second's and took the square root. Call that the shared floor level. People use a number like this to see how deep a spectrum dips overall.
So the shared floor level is 24.8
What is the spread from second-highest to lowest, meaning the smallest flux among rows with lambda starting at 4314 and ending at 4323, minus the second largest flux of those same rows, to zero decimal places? -13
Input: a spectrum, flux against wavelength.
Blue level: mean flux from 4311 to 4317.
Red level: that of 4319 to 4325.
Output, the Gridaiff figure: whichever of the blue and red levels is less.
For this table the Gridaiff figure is 31.1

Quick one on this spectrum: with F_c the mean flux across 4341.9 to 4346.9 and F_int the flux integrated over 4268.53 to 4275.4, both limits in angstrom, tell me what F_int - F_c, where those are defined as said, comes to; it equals 197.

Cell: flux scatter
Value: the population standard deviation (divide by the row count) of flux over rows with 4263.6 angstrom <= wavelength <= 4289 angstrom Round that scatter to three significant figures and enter 4.65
